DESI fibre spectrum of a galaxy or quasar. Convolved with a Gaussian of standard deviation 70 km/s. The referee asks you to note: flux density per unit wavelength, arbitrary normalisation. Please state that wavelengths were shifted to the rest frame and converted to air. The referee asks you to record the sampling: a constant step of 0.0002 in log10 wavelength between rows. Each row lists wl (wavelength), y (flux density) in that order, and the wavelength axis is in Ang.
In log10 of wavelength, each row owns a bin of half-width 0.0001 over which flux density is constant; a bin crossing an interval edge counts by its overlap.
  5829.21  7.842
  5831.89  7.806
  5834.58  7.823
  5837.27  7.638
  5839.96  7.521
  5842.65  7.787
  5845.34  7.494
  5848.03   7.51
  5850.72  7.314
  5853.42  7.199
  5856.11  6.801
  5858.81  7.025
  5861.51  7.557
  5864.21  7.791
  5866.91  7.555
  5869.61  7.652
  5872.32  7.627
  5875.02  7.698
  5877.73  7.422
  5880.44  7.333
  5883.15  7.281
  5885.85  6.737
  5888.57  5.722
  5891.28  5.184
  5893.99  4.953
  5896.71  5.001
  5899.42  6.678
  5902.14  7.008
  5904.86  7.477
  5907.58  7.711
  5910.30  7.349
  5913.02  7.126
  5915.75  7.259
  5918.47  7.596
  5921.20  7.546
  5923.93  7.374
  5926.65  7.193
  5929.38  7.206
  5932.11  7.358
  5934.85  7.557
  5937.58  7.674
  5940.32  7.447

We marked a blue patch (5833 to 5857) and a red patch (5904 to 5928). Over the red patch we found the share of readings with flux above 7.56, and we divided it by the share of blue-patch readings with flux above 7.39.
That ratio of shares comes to 0.33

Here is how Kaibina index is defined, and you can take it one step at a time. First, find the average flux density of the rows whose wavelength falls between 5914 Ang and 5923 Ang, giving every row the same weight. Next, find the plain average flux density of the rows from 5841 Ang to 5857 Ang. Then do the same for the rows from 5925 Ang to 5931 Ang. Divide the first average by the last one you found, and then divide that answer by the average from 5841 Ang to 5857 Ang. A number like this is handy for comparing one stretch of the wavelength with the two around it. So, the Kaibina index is 0.14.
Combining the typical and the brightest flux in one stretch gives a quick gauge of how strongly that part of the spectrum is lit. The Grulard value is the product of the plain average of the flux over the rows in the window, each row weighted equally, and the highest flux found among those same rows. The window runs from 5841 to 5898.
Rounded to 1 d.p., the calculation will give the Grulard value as 54.4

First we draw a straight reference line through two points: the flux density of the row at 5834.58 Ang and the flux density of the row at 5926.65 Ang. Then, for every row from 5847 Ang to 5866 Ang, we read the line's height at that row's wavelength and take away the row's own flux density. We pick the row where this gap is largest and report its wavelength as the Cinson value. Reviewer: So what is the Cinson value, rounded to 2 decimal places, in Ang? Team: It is 5856.11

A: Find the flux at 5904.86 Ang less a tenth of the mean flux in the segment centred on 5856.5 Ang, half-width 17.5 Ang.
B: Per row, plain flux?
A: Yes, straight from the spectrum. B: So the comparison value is 6.73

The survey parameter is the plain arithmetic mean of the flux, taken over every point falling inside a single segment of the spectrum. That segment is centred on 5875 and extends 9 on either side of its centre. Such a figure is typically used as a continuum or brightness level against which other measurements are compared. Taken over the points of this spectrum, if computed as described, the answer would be 7.51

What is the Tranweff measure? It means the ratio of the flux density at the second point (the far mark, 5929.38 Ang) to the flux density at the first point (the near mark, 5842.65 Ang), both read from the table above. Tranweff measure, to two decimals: 0.93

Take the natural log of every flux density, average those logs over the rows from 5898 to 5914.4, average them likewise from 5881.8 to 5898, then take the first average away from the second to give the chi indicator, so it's -0.23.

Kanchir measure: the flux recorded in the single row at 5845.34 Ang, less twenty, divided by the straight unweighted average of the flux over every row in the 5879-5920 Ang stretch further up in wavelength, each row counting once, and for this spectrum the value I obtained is -1.87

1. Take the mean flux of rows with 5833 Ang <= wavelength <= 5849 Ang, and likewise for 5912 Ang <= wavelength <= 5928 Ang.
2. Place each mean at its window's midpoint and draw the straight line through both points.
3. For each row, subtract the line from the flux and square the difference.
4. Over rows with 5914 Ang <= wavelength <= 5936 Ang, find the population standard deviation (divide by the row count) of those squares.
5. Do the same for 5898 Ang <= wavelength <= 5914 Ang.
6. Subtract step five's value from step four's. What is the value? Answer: -0.17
